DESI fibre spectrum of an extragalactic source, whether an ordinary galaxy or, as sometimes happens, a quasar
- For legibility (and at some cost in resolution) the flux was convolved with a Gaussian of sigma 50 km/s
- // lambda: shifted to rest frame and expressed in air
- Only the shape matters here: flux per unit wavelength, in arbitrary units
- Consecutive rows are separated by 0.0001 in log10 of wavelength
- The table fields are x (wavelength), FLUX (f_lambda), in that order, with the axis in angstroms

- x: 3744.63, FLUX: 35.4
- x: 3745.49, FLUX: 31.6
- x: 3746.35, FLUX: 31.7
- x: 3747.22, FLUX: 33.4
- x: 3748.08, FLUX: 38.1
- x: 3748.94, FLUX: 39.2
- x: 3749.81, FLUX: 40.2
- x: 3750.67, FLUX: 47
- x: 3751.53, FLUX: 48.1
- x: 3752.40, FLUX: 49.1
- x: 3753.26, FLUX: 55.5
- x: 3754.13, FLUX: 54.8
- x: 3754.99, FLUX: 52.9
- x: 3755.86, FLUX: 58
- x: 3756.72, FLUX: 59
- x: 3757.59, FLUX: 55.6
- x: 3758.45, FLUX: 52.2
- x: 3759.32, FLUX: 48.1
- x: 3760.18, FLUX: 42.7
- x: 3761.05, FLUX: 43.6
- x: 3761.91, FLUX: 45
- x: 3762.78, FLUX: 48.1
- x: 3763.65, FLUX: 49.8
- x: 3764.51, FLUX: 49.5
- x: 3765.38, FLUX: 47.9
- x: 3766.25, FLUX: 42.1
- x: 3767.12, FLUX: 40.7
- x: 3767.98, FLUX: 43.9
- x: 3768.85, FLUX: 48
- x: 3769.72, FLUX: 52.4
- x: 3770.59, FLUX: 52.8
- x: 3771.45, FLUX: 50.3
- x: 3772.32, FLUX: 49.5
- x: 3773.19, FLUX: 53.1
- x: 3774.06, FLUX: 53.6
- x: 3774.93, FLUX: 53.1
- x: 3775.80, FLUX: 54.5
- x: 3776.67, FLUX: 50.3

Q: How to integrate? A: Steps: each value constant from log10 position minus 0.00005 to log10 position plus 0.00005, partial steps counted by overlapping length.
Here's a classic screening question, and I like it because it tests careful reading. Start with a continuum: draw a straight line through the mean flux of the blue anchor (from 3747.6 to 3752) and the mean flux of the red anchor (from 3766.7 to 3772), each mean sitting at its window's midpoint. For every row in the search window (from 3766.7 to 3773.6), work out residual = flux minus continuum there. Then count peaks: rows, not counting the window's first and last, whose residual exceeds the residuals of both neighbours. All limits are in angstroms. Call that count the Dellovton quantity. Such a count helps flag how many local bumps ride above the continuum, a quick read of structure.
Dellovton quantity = 1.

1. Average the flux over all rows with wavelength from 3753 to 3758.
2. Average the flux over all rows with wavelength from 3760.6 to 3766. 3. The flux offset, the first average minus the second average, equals 9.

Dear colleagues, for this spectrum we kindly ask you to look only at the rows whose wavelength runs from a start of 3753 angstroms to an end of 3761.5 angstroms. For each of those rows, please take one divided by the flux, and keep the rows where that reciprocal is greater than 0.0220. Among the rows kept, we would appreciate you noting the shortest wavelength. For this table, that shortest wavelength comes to 3760.18 angstroms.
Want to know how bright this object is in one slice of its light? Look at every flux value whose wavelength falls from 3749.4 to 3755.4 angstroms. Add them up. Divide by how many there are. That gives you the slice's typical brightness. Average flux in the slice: 50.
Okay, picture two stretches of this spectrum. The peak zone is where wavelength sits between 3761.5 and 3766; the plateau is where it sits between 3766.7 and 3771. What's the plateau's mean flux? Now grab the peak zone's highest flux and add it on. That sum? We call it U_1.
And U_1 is 97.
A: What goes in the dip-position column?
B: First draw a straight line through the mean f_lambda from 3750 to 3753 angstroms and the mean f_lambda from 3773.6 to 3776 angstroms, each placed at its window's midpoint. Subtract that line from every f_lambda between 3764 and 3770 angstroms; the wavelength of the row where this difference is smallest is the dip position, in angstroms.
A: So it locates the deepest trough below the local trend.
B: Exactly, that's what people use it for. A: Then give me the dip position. 3767.12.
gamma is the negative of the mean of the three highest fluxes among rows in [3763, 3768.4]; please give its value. -49.1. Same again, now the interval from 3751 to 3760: -57.5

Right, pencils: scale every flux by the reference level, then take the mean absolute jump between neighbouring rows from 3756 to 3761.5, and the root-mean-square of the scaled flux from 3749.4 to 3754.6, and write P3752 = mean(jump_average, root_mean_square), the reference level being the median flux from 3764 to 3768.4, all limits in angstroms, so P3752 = 0.60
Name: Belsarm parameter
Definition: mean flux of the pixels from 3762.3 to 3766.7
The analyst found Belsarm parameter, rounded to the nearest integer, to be 47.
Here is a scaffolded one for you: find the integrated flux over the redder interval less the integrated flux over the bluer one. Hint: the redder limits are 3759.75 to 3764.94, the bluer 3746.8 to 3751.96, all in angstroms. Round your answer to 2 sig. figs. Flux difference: 29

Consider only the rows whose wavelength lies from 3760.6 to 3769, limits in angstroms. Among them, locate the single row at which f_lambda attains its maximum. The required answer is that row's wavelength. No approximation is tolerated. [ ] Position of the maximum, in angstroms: 3763.65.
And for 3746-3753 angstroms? 3752.40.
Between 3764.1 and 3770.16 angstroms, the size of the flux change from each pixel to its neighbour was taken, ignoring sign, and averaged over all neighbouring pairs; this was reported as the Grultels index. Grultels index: 3.4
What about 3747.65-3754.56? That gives 2.6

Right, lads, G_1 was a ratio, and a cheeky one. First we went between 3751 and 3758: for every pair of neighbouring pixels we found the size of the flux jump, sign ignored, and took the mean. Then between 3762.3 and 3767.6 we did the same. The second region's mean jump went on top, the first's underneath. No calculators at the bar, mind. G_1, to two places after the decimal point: 0.78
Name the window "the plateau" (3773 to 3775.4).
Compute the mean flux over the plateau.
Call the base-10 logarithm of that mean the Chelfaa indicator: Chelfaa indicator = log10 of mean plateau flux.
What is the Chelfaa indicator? 1.73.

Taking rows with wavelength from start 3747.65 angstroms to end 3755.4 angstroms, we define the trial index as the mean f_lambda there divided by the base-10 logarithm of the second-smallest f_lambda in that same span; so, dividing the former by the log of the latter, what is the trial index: 29.6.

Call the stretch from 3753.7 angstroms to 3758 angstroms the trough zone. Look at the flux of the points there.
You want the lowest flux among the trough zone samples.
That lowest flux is 52.9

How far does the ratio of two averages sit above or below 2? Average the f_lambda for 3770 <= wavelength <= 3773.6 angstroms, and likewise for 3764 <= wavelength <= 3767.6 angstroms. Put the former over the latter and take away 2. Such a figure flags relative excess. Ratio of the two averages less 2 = -0.86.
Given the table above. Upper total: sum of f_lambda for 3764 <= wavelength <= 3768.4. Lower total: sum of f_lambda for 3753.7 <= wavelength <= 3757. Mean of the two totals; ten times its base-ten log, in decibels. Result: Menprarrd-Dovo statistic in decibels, 23.5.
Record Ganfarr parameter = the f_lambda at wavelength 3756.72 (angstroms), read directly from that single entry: 59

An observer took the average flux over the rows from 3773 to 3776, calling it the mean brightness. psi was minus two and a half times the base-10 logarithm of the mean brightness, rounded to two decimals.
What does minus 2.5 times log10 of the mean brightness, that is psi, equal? -4.32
